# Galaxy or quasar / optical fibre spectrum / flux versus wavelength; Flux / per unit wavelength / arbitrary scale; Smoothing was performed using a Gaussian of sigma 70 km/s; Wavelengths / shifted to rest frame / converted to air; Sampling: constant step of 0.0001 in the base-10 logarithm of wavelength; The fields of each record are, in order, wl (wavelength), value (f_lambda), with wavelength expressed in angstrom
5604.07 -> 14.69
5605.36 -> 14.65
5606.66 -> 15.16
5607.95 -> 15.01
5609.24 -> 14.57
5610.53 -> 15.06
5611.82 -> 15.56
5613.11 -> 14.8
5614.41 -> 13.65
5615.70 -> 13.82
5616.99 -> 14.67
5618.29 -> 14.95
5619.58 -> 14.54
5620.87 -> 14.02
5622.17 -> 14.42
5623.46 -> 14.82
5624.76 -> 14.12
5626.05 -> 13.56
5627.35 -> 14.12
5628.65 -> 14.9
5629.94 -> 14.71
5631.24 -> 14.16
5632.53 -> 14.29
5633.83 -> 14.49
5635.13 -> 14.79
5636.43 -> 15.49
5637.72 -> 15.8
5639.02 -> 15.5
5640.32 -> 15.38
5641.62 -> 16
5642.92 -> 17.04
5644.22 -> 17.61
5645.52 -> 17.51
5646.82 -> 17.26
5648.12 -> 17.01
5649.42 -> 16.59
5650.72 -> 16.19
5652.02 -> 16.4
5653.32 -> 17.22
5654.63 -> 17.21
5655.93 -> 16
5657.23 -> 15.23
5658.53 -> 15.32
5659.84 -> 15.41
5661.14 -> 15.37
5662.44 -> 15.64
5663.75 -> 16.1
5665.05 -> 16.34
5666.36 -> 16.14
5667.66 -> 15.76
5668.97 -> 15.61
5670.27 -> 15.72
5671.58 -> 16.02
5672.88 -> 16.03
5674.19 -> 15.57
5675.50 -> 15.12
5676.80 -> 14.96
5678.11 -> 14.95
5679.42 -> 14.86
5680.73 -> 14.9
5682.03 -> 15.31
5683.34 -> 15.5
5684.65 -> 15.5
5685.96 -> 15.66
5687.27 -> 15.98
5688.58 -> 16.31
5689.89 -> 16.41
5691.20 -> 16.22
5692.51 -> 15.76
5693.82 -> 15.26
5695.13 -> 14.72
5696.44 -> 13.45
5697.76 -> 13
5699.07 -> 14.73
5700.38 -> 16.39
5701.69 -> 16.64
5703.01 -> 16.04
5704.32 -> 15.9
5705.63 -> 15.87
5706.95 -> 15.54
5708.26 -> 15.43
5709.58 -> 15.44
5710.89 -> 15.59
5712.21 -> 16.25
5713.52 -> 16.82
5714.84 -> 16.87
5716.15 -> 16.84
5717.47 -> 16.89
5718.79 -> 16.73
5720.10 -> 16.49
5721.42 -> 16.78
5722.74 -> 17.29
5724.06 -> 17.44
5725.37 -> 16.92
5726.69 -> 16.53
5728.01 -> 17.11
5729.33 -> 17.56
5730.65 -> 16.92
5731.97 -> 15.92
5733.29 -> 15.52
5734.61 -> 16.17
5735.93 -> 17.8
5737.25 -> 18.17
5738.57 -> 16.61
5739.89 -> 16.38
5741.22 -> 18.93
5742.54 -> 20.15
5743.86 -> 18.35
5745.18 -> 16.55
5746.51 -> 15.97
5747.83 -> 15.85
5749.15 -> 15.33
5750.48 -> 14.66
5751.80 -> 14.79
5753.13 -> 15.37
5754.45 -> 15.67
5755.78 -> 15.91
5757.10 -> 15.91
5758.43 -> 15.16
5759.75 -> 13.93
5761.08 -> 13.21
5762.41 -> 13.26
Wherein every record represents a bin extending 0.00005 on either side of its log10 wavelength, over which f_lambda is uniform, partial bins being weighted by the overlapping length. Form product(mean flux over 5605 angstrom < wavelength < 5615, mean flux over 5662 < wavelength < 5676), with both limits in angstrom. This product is 234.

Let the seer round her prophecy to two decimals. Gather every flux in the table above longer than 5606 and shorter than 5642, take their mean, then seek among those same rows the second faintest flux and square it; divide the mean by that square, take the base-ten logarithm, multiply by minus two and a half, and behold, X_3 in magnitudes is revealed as 2.76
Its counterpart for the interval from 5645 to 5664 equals 2.90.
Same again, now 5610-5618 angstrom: 2.79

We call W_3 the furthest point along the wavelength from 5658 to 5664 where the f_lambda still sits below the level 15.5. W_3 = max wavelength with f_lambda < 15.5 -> 5661.14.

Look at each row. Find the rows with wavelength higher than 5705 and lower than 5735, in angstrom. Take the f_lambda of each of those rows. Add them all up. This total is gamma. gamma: 379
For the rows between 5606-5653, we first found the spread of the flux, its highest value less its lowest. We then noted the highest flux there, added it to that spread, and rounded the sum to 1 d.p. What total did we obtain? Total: 21.7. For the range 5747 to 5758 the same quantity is 17.2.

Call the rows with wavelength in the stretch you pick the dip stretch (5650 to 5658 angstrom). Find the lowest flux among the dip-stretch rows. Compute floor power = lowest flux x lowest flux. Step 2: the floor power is 232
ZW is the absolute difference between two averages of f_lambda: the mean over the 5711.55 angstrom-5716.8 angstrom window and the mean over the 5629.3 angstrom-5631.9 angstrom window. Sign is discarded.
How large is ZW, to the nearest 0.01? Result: 2.26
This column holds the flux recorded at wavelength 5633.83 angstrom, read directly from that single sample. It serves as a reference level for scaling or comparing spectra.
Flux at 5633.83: 14.49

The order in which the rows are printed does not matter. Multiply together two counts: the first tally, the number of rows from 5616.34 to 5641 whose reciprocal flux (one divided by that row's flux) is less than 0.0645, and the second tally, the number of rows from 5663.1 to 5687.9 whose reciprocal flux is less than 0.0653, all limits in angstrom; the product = 13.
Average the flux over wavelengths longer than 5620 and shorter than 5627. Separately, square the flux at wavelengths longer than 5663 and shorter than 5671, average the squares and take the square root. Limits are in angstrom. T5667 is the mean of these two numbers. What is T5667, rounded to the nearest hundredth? 15.07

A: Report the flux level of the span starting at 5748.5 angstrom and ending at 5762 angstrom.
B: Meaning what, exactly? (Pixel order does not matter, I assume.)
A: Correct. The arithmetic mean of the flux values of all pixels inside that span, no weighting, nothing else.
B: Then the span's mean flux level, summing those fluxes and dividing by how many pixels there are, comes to 15.0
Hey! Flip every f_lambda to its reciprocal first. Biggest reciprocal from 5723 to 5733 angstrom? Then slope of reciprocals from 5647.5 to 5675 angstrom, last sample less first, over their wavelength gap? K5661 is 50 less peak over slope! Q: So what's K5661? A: -251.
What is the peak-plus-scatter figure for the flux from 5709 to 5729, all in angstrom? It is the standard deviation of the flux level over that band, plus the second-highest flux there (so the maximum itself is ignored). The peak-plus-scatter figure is 17.8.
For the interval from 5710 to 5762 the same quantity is 20.2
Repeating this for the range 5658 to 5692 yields 16.8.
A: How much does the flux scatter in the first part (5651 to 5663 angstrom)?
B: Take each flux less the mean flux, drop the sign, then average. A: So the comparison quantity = 0.65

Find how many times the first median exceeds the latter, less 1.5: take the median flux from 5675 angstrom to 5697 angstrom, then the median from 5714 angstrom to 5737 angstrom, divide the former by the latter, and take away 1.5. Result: -0.59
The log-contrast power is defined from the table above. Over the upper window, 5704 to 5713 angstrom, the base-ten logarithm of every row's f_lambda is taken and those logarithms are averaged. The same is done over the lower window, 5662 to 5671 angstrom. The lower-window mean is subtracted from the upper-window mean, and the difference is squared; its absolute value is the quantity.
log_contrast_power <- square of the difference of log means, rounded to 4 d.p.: 0.0000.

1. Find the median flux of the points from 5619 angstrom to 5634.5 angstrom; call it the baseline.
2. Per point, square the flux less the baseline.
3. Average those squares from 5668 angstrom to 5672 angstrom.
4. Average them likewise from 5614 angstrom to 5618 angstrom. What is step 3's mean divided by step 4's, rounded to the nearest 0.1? 7.0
